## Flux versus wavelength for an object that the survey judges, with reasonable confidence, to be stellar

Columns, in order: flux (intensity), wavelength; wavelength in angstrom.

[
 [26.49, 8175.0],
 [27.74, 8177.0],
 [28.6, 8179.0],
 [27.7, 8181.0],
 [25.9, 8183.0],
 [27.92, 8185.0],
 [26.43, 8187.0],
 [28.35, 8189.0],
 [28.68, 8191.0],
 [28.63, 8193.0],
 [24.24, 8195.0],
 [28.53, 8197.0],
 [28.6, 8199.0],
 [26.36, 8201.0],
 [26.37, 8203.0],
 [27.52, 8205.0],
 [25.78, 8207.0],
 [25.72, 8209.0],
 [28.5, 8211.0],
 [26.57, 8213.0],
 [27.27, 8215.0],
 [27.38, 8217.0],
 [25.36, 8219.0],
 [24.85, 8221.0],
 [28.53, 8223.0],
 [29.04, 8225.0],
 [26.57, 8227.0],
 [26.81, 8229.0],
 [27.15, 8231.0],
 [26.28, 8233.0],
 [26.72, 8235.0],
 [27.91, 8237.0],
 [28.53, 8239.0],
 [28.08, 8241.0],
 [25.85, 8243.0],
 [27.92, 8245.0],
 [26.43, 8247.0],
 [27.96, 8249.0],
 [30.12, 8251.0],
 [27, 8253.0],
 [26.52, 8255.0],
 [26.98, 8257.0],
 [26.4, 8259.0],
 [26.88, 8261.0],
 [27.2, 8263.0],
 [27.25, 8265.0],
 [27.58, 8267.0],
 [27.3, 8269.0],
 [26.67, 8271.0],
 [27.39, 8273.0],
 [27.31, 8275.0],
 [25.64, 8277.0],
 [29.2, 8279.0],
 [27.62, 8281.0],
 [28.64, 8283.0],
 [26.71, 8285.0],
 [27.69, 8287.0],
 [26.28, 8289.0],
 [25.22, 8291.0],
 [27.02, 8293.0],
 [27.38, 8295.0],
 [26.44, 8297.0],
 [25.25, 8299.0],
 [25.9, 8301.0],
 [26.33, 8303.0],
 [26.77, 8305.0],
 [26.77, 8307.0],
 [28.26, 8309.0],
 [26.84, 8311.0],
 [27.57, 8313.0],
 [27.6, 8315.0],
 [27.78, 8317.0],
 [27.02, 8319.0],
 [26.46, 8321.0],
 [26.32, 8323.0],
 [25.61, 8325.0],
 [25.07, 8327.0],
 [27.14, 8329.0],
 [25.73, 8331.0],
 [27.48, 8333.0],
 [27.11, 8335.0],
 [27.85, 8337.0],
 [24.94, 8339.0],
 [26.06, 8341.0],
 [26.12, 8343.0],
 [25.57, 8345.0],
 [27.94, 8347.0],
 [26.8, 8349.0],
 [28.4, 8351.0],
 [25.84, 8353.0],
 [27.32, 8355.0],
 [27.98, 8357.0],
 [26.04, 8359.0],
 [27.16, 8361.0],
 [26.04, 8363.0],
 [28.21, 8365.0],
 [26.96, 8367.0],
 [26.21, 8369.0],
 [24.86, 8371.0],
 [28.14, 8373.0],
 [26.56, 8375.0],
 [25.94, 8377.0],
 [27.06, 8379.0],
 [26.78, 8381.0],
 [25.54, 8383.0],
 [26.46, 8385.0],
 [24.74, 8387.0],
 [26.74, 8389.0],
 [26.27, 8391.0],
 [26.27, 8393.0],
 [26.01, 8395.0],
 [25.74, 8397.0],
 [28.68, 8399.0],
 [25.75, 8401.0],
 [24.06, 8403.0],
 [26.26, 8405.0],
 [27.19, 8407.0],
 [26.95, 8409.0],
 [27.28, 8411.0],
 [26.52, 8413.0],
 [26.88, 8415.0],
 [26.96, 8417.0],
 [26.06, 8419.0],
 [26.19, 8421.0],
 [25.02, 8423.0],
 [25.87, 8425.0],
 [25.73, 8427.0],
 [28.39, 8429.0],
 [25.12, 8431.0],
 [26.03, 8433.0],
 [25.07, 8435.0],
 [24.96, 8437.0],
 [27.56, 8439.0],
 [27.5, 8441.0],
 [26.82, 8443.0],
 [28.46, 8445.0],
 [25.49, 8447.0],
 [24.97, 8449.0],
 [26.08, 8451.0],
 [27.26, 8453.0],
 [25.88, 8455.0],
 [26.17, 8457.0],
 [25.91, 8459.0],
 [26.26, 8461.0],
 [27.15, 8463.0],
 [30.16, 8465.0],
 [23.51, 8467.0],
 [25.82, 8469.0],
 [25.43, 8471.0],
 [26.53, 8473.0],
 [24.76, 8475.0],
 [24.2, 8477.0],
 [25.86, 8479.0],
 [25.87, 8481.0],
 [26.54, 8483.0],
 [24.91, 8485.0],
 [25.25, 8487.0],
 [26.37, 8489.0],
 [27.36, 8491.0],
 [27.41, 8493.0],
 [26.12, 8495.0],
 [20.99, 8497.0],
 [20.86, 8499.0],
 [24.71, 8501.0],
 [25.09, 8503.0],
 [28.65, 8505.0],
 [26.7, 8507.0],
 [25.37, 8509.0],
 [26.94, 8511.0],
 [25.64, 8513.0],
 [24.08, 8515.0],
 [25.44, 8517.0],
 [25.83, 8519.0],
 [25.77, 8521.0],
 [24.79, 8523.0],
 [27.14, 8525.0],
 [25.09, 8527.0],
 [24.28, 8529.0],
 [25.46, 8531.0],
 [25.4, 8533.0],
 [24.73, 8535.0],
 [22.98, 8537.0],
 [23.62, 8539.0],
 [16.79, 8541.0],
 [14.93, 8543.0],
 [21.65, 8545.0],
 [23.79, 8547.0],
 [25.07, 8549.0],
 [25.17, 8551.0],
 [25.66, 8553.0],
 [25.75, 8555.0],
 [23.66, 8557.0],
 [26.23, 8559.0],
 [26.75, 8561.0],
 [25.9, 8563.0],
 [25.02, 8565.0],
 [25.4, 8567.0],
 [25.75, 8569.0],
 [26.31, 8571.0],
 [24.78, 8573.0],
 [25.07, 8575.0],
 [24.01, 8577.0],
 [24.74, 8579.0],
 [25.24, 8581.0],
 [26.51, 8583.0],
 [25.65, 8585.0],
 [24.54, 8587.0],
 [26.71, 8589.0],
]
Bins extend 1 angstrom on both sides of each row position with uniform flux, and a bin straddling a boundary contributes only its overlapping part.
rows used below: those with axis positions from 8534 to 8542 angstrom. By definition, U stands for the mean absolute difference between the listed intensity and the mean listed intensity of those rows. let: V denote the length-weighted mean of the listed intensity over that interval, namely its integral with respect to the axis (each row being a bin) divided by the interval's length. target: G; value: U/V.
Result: 0.119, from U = 2.6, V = 22.0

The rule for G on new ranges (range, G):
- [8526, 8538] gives 0.028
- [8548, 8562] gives 0.028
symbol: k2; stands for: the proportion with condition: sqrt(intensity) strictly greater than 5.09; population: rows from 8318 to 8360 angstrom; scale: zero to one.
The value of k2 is 0.71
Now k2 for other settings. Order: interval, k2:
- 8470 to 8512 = 0.43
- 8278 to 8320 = 0.86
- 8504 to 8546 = 0.19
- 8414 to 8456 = 0.57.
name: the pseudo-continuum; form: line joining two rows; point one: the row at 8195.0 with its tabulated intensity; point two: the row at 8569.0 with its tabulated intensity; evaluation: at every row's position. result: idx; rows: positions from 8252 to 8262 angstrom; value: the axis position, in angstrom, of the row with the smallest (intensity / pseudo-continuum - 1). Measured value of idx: 8259.0 angstrom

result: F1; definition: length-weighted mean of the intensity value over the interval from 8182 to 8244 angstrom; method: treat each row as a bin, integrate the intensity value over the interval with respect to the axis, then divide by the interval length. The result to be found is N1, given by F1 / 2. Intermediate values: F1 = 27.11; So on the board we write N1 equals 13.6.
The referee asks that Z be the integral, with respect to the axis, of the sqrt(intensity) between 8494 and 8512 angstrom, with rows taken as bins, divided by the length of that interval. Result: 5.00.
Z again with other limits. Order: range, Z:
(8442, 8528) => 5.08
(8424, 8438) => 5.09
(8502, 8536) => 5.07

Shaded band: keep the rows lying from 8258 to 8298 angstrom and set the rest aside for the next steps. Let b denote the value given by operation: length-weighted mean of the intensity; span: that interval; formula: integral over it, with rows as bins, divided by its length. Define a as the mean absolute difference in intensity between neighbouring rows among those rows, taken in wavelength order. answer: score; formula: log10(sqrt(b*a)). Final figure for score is 0.719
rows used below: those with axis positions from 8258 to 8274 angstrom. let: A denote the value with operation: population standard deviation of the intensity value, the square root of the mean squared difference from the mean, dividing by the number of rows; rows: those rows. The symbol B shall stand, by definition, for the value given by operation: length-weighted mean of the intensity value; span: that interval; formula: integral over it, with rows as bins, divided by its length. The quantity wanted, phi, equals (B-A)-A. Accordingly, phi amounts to 26.3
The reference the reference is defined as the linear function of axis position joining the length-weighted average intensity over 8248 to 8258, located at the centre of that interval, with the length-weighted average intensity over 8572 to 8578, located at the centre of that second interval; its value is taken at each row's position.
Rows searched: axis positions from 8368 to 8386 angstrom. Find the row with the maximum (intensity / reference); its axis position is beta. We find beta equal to 8373.0 angstrom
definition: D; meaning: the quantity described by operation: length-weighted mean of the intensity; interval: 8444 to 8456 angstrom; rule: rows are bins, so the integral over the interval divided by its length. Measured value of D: 26.4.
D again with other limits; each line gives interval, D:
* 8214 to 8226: 27.1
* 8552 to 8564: 25.7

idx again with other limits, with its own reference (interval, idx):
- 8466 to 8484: 8467.0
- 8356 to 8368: 8363.0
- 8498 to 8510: 8499.0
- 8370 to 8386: 8371.0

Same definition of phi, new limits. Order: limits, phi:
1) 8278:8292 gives 24.8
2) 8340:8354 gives 24.6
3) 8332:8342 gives 24.6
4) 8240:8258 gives 25.0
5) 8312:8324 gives 26.0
